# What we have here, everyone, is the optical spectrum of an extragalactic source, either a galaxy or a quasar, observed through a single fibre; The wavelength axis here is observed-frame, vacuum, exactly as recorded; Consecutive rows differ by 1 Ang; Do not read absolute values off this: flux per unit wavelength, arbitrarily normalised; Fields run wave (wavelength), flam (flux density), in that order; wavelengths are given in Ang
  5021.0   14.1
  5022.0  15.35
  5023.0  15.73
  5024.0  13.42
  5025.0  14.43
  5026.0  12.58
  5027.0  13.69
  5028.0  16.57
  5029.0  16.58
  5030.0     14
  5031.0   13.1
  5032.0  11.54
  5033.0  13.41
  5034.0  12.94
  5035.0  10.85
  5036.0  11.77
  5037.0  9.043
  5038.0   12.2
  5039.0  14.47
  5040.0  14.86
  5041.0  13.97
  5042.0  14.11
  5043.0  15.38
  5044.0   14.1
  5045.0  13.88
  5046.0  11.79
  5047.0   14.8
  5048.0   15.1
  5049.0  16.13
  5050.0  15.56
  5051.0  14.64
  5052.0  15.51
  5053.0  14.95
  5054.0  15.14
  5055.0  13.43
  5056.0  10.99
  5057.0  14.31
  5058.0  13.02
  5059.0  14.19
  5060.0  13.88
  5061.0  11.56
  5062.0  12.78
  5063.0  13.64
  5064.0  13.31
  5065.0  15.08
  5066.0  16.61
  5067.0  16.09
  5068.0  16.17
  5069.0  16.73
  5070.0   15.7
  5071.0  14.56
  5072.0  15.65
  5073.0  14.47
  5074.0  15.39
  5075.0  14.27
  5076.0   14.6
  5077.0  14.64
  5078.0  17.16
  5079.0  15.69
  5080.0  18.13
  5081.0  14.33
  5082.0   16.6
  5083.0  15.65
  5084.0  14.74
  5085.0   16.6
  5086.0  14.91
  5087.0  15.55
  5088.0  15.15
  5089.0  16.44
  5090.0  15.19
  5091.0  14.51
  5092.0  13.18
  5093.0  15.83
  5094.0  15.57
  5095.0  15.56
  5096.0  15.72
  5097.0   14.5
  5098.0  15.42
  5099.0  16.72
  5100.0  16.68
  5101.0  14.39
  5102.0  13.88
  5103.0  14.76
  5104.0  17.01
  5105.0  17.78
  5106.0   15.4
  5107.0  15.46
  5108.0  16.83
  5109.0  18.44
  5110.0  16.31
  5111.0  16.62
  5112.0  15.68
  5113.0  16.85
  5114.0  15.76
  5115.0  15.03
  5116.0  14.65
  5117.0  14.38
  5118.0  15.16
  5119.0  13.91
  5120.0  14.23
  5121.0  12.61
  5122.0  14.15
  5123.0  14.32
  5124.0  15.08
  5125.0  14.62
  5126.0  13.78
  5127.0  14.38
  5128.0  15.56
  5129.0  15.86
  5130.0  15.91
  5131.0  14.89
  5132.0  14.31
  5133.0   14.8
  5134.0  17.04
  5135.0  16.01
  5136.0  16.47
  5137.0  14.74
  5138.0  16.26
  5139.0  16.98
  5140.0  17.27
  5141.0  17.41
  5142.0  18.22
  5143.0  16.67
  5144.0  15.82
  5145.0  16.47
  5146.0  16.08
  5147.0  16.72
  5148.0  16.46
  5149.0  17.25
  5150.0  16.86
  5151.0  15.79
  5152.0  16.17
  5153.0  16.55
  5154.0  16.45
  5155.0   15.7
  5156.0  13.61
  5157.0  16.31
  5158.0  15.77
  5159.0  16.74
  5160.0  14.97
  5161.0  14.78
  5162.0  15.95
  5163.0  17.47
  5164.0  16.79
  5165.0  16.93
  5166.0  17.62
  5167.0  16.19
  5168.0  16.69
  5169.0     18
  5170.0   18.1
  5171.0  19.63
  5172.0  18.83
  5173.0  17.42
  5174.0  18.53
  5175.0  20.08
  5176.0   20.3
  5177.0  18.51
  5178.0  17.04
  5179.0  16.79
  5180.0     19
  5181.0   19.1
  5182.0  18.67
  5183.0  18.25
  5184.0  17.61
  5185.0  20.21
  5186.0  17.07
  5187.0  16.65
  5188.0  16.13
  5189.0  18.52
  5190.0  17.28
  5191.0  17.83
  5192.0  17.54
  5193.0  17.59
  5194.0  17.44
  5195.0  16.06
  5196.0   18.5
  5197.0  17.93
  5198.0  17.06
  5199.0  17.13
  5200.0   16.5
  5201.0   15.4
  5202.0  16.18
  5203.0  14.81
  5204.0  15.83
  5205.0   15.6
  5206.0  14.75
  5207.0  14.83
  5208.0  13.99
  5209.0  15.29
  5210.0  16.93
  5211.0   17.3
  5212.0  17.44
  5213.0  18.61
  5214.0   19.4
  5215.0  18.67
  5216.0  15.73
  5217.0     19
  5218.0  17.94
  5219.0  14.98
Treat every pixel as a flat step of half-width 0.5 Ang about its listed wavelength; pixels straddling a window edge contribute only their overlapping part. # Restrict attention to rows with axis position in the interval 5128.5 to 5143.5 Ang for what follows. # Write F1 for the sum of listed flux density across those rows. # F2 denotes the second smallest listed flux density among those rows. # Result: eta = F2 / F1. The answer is 0.0607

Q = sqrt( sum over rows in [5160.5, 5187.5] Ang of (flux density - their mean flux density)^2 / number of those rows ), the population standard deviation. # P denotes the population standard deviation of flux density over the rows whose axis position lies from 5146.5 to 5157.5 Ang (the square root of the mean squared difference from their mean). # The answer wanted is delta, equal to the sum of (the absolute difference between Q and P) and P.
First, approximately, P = 0.91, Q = 1.3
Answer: 1.34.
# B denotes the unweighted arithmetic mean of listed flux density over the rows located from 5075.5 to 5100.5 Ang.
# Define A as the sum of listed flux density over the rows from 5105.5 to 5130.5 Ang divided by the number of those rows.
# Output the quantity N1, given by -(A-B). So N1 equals 0.3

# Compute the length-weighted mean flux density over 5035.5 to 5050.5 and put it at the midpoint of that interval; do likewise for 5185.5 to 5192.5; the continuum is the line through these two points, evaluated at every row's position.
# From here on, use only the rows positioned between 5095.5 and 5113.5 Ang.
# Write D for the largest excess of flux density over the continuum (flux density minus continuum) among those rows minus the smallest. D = 4.4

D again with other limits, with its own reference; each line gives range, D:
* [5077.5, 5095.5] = 5.2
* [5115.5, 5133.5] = 3.1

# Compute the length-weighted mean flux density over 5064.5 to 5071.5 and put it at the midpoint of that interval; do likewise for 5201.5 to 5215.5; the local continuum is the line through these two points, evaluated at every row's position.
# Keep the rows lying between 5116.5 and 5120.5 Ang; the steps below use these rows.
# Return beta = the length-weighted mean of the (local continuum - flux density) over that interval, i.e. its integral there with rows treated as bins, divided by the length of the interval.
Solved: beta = 1.6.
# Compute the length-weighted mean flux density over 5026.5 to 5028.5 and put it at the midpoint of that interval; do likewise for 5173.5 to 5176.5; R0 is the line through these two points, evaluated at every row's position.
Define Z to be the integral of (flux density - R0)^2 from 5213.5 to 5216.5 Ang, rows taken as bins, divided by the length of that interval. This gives 11.1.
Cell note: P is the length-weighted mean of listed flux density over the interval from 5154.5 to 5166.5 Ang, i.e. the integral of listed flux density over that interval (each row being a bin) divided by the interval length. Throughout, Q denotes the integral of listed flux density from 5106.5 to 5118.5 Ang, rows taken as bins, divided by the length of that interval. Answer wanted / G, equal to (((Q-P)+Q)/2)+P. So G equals 24.0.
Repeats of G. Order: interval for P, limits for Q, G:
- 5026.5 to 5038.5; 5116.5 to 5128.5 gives 20.8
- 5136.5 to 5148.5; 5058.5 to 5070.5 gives 22.9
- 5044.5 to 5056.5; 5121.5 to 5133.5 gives 22.0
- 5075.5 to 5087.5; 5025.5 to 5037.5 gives 20.9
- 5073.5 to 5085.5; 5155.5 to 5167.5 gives 23.9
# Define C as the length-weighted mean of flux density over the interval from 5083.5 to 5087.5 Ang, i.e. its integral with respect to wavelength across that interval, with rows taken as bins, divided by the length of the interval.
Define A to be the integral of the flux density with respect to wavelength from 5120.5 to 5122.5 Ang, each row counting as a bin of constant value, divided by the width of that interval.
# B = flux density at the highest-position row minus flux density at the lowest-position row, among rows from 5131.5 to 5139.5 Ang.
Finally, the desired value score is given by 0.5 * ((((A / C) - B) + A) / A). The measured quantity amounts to 0.43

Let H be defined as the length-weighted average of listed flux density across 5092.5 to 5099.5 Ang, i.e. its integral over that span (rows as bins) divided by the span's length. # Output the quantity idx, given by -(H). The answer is -15.6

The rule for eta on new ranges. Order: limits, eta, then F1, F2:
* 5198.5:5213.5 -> 0.0613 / 241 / 14.75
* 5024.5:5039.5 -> 0.0550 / 197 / 10.85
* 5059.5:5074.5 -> 0.0577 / 222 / 12.78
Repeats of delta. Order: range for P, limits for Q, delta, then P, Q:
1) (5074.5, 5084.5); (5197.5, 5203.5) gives 1.68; 1.26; 0.8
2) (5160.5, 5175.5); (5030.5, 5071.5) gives 1.70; 1.36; 1.7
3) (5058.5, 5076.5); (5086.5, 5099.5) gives 1.81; 1.34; 0.9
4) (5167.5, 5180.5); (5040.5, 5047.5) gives 1.26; 1.15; 1.0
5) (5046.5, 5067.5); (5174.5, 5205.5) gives 1.47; 1.42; 1.4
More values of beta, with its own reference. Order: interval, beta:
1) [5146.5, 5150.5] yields -0.7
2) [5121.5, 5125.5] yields 1.5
